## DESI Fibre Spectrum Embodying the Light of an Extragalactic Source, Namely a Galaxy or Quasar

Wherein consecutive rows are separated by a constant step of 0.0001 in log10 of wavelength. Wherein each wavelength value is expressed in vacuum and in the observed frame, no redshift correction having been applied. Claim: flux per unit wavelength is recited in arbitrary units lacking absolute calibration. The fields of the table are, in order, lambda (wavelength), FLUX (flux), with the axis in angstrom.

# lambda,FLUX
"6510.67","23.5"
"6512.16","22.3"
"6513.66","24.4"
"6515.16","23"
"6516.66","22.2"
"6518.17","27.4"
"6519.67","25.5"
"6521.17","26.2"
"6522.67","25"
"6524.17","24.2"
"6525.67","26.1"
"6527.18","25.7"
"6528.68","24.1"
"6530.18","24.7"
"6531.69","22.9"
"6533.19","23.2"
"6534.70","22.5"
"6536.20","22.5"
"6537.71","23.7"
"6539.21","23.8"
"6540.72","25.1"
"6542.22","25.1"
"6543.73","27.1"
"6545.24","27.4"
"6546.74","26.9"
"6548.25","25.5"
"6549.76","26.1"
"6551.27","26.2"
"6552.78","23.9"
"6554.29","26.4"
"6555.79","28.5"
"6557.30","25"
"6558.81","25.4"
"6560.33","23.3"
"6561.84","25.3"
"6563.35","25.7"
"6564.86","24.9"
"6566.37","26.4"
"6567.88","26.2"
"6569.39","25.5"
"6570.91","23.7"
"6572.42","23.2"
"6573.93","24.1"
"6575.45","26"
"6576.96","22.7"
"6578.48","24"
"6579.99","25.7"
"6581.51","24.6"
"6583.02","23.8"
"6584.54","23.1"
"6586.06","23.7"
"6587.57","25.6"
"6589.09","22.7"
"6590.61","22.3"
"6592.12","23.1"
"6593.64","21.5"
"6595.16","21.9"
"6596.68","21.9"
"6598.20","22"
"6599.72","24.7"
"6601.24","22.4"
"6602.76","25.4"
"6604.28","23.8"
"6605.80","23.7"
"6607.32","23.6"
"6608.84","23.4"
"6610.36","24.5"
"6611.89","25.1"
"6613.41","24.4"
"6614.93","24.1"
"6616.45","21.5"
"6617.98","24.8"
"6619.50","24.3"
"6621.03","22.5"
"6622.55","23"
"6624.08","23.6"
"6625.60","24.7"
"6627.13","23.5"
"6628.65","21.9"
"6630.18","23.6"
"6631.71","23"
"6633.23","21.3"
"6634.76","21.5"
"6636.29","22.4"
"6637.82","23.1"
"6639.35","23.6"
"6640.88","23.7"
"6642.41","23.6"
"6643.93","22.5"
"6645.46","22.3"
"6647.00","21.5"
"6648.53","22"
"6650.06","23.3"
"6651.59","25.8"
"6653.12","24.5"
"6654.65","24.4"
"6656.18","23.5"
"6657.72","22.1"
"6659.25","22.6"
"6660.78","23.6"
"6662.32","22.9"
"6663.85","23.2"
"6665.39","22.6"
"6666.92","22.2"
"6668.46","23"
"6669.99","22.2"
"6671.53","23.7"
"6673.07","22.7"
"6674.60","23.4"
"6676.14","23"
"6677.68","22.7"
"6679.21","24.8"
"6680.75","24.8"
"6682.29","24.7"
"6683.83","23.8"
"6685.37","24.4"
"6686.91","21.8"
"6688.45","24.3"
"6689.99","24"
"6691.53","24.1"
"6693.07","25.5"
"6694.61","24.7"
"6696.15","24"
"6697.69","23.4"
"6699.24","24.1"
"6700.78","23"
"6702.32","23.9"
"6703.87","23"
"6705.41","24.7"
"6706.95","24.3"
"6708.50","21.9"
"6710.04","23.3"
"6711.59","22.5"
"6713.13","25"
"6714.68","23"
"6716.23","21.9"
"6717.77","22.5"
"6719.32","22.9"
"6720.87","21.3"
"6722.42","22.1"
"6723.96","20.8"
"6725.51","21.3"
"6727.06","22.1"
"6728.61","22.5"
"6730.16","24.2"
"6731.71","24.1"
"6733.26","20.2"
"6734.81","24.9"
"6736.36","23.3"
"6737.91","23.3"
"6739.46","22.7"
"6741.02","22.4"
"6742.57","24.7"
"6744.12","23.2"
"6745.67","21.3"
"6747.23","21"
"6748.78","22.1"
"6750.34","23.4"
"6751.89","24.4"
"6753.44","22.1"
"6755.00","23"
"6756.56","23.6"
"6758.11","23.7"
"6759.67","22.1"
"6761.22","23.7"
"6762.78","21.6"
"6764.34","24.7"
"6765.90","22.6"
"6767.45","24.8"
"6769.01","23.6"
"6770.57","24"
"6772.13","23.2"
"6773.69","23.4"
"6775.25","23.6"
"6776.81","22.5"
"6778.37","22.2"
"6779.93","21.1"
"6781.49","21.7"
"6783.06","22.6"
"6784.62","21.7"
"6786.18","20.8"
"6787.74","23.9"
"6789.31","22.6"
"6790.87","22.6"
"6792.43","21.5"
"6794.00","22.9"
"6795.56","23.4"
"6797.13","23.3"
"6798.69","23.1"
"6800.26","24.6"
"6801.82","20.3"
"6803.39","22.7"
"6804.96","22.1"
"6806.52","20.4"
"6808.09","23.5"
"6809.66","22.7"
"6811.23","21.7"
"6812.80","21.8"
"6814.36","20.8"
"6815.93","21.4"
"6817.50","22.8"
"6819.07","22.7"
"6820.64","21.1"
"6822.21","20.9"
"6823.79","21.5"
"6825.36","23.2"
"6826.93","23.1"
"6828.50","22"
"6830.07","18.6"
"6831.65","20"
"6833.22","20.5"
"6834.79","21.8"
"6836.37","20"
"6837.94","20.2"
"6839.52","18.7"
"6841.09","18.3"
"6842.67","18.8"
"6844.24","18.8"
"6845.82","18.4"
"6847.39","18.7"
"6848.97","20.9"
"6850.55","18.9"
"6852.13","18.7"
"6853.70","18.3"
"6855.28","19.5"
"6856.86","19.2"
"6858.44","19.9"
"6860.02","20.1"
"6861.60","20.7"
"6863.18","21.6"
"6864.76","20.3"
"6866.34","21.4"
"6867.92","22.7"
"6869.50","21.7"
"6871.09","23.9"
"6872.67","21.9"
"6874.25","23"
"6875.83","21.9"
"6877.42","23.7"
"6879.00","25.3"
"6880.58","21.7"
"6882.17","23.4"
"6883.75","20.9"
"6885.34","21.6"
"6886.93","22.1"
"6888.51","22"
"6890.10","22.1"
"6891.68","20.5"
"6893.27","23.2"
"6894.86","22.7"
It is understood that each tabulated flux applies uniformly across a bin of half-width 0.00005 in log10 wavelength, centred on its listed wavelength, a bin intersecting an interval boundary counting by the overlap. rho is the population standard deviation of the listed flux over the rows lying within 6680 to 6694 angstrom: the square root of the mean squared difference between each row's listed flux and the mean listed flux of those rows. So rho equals 0.96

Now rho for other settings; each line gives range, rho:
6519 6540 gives 1.23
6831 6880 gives 1.81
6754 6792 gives 1.04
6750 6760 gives 0.79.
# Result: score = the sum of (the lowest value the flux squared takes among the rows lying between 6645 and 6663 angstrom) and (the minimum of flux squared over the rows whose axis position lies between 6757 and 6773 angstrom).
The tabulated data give 929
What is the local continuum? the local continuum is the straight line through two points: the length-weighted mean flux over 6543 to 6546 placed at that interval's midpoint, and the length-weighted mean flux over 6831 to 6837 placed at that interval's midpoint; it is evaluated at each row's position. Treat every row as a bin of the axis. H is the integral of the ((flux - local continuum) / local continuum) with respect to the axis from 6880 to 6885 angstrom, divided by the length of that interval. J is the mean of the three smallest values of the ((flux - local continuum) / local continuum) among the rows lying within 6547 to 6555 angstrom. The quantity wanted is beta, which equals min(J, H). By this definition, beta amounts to -0.073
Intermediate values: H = 0.13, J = -0.073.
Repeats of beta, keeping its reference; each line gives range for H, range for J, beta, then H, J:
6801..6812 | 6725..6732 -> -0.048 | 0.03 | -0.048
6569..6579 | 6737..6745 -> -0.093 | -0.09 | 0.001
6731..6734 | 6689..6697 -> -0.036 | -0.04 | 0.007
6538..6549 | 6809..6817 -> -0.057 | -0.06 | 0.011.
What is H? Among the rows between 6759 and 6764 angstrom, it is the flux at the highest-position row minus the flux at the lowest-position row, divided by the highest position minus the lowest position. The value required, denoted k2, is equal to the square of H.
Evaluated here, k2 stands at 0.026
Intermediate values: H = -0.16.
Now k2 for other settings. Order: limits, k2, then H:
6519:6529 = 0.024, -0.16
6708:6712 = 0.038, 0.19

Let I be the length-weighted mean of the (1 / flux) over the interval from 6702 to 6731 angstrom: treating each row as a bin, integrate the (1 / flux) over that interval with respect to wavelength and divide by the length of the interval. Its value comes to 0.0440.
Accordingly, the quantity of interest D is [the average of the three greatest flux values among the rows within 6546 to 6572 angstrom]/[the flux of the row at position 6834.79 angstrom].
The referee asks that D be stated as 1.25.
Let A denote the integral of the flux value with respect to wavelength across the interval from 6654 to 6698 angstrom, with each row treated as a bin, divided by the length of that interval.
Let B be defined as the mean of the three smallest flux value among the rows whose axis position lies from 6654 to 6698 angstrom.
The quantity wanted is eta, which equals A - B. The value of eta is 1.5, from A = 23.5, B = 22.0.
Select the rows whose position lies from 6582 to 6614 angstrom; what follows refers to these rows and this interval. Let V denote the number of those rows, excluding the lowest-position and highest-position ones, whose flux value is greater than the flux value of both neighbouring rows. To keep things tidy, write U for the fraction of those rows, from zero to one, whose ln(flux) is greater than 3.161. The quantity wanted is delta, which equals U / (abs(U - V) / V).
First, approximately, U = 0.52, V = 5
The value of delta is 0.6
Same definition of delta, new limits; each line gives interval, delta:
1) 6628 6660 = 0.4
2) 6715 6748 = 0.2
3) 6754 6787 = 0.4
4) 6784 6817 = 0.1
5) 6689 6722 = 0.5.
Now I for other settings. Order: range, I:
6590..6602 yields 0.0446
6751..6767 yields 0.0432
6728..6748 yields 0.0438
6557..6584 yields 0.0405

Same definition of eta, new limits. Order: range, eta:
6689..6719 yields 1.5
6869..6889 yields 1.2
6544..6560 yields 1.3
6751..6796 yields 1.7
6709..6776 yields 2.3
